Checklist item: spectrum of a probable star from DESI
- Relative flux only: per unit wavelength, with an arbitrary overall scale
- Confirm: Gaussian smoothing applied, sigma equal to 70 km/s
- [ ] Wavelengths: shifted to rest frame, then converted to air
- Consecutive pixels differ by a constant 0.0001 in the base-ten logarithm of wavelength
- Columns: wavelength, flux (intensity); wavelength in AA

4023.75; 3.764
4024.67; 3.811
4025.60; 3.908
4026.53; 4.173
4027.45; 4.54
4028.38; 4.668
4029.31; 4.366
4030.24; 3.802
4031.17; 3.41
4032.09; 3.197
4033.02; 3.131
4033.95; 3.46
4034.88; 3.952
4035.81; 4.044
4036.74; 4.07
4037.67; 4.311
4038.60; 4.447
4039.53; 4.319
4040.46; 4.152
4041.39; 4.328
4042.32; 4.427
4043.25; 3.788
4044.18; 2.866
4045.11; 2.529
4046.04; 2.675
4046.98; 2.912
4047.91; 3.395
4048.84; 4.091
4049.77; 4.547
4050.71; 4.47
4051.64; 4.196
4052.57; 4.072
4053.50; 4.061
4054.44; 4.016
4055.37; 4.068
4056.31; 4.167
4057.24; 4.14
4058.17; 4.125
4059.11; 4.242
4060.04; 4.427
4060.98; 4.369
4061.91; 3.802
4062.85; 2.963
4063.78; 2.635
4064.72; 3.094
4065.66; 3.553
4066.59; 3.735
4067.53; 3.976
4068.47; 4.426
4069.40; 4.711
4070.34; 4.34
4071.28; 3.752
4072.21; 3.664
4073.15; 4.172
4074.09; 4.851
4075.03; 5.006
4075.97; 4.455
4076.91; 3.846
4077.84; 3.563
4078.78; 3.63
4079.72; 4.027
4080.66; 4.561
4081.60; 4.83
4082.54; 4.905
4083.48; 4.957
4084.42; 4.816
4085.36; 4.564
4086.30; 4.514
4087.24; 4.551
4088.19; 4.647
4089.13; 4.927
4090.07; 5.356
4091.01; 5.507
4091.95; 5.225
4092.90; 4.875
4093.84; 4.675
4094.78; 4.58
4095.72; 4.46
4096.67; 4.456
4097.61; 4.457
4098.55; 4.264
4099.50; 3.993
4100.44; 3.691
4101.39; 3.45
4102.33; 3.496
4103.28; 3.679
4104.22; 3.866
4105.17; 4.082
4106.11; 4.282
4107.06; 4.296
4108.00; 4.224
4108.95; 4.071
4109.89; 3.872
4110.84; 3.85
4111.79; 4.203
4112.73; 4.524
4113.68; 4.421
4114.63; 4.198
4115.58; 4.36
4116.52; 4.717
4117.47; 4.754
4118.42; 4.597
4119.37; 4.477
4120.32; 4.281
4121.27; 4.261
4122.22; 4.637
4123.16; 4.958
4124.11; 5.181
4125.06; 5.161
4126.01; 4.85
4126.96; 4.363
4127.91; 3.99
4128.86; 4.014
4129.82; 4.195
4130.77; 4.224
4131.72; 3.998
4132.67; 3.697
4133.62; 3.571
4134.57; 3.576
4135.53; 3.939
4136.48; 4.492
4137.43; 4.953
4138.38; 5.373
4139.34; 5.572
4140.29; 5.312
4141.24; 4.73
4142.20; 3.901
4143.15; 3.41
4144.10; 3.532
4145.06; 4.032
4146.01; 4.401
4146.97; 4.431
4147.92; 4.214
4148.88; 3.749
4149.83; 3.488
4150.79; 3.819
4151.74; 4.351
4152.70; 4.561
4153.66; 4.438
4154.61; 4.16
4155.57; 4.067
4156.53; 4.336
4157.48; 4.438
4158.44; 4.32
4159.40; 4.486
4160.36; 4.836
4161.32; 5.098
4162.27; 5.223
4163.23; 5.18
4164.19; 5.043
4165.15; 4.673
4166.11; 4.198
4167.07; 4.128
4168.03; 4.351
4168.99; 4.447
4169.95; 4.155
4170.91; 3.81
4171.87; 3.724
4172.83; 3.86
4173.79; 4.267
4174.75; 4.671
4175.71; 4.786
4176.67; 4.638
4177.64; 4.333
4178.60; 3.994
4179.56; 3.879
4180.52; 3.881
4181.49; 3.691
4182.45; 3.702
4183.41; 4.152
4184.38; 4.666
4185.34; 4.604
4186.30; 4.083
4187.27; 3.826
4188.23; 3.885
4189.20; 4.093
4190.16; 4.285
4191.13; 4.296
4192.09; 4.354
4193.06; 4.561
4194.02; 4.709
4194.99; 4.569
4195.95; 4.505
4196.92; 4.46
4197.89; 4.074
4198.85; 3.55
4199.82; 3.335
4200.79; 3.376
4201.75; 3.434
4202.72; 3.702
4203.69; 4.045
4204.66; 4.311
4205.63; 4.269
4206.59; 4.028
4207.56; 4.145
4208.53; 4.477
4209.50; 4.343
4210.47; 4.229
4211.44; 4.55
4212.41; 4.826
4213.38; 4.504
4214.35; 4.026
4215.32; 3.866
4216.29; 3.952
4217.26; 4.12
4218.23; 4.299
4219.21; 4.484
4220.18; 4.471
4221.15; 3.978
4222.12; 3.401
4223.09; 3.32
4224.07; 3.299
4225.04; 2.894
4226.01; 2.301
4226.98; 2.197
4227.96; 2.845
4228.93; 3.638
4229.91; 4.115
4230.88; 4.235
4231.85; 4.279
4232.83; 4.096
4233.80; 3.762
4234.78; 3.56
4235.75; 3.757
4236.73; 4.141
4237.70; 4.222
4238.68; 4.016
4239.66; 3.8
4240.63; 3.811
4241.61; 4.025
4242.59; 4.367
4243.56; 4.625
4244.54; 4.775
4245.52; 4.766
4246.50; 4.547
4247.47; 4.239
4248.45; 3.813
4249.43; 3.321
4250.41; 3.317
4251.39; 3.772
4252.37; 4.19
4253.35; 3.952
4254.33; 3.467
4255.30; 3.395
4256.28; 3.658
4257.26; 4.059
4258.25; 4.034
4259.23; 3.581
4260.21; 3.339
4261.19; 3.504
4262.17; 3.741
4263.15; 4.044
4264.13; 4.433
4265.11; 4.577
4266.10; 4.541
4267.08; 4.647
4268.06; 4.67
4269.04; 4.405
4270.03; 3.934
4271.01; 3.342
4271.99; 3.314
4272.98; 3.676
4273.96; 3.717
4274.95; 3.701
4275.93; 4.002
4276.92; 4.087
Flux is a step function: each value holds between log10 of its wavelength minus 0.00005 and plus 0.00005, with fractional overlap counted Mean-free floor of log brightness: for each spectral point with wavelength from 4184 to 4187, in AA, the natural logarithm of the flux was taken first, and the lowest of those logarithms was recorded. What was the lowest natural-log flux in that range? 1.41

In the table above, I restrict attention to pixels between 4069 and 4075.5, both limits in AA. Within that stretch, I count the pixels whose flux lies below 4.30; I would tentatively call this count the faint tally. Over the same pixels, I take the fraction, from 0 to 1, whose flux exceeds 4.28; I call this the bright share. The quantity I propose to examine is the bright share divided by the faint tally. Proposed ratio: 0.190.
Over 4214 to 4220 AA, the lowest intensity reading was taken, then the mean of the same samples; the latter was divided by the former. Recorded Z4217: 1.07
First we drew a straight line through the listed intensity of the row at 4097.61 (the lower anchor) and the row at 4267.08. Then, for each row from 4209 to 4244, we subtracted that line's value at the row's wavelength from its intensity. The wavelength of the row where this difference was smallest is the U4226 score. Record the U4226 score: 4226.98 AA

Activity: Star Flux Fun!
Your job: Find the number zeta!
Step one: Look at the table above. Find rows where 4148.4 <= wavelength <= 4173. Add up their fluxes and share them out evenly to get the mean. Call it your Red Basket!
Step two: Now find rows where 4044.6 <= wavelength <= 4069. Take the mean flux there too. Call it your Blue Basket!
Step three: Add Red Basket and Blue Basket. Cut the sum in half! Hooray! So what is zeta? 4.07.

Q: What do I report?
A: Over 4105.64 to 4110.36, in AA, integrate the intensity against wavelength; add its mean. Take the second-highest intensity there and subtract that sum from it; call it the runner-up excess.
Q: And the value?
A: -19.5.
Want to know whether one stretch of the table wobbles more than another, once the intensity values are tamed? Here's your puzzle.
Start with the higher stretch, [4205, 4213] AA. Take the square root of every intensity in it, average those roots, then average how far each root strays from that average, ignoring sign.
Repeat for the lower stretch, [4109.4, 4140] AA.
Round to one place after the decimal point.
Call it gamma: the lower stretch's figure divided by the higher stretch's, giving 2.1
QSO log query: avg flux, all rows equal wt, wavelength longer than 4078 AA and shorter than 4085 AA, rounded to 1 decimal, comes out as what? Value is 4.5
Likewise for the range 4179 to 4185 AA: 4.0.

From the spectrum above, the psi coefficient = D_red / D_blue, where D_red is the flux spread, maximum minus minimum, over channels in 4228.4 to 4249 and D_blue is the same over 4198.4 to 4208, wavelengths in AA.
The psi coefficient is 1.2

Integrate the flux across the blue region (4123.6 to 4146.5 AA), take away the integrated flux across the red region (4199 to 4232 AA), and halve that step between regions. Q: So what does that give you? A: -14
